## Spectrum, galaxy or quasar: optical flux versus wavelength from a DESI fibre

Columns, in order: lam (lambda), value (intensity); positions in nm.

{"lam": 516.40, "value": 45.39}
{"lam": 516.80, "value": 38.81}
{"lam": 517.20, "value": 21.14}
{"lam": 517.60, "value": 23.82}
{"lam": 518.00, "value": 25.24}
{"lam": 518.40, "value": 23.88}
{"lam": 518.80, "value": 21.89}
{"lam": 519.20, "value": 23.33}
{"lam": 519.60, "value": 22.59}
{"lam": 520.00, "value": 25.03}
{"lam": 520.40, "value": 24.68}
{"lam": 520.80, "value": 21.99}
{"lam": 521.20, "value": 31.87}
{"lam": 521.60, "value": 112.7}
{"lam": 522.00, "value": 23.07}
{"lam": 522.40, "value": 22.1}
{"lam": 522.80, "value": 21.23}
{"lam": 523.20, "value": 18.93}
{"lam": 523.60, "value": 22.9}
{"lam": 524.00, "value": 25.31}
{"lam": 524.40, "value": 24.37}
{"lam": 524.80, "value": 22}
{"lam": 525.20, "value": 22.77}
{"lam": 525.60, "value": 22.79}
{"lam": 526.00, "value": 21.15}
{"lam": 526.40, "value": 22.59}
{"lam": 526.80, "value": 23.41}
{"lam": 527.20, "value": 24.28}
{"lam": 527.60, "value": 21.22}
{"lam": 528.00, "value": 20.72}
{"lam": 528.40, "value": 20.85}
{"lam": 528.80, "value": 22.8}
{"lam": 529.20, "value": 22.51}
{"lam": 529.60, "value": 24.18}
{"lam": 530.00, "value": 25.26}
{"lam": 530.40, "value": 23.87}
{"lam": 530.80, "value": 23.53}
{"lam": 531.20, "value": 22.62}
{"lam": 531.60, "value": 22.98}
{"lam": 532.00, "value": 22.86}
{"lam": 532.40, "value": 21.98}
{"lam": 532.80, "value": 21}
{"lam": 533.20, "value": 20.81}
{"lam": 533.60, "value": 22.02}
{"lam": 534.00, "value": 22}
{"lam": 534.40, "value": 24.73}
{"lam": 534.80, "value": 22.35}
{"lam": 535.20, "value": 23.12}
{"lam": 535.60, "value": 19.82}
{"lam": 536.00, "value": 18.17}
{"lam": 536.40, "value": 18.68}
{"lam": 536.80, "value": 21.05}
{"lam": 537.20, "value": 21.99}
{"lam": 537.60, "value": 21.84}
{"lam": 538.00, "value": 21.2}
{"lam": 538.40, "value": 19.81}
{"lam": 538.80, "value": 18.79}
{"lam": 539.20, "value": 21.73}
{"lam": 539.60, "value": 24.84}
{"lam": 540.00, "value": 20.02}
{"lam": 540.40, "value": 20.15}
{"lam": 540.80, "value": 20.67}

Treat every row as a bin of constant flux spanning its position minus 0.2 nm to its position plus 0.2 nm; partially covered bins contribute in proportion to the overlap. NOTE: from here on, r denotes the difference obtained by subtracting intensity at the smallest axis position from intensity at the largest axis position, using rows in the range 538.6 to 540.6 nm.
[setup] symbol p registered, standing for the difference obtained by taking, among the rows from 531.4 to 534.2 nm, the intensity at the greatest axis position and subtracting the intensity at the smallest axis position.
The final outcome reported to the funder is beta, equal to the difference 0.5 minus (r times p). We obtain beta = 1.8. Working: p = -1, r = 1.4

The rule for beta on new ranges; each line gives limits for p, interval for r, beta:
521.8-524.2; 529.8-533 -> 10.0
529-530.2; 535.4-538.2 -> -3.3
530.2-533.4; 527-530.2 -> 3.5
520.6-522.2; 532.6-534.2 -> -0.6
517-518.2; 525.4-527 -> -2.0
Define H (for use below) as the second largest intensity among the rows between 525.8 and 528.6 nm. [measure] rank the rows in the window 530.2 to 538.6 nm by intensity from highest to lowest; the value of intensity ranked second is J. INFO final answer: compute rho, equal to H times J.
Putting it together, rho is 559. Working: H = 23.41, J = 23.87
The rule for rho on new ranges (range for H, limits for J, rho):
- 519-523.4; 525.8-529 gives 746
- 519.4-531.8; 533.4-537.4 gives 737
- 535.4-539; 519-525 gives 696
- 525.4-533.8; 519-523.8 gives 774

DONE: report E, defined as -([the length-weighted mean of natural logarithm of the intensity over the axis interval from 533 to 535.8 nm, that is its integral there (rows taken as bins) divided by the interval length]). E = -3.09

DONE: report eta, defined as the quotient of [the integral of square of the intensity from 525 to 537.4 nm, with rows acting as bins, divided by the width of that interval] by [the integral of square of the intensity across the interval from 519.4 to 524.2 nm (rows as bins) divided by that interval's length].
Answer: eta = 0.3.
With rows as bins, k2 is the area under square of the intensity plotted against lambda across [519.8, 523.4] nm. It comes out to 6906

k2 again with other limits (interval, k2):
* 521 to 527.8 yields 8549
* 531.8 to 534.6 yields 1384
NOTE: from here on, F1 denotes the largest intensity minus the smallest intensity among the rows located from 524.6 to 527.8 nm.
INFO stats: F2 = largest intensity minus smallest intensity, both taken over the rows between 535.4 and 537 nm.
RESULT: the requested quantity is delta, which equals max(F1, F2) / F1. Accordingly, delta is 1.0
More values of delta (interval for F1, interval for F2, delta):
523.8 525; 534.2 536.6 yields 2.0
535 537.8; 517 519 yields 1.0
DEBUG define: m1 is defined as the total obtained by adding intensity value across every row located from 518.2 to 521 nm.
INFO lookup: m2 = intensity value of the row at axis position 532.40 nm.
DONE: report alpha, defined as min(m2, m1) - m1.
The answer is -141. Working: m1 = 163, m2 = 21.98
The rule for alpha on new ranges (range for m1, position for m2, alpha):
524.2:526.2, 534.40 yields -88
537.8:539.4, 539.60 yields -57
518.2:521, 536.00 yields -145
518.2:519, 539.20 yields -24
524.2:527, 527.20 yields -135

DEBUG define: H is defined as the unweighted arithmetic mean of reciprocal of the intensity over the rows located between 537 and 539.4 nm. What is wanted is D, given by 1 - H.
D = 0.952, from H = 0.048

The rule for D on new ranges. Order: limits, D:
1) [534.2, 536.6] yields 0.952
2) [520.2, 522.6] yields 0.964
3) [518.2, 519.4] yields 0.957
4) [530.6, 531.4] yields 0.957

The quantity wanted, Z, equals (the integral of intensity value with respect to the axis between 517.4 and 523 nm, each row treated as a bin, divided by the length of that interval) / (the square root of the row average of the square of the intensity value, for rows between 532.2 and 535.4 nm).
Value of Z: 1.36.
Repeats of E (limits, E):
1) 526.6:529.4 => -3.10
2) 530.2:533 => -3.12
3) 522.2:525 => -3.11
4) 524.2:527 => -3.12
